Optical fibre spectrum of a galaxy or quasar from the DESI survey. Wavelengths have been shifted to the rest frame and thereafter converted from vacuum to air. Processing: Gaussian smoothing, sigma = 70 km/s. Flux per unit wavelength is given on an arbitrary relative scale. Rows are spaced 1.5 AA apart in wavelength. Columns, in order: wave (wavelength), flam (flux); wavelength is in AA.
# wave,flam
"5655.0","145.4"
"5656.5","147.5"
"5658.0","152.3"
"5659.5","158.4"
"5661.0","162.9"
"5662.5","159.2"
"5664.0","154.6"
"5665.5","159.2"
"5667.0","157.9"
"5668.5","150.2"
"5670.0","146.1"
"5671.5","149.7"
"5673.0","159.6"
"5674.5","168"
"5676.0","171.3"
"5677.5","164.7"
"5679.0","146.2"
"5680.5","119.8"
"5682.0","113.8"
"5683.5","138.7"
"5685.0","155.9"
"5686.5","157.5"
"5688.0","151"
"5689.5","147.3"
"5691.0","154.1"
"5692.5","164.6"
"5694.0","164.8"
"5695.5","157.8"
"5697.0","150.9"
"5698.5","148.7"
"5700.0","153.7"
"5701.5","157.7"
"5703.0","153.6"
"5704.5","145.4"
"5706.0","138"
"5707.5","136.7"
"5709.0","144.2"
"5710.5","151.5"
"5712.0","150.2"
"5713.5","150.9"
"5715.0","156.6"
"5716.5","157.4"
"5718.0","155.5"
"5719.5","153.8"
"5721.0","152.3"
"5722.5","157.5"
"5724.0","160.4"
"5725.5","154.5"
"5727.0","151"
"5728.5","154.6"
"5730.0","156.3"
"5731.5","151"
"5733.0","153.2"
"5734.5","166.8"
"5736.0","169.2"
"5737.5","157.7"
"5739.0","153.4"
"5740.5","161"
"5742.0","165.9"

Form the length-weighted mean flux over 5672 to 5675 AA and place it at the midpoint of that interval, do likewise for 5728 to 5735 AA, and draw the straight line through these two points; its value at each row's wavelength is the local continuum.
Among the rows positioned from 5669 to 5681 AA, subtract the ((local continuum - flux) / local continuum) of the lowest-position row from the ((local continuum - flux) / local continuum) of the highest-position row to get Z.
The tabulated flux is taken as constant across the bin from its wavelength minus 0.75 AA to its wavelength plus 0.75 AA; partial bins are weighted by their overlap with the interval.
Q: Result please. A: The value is 0.16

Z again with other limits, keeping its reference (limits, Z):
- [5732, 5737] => -0.10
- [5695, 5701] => 0.02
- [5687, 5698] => -0.01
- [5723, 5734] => 0.04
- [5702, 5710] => 0.06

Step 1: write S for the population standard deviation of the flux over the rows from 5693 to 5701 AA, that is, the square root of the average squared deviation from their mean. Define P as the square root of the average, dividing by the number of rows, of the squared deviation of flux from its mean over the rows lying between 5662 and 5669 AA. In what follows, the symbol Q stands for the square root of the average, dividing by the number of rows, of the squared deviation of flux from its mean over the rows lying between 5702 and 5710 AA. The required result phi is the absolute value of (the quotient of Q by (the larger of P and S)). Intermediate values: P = 3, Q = 6.0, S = 5.7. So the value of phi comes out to 1.1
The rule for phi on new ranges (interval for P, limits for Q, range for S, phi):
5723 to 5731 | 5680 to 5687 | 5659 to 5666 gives 5.9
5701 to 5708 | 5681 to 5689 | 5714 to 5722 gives 1.9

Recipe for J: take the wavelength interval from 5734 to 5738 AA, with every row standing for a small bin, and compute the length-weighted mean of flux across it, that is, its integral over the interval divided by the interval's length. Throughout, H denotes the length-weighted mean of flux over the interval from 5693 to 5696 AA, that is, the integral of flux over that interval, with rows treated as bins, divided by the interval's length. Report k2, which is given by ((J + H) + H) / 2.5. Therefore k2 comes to 195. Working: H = 162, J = 165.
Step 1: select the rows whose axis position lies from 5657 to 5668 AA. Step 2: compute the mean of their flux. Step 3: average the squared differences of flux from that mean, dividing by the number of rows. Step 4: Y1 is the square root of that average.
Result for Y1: 3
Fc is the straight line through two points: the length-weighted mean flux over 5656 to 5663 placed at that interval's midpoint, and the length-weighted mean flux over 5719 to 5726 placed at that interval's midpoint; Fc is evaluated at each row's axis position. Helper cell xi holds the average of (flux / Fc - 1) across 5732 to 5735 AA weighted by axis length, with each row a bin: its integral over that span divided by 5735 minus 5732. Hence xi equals 0.019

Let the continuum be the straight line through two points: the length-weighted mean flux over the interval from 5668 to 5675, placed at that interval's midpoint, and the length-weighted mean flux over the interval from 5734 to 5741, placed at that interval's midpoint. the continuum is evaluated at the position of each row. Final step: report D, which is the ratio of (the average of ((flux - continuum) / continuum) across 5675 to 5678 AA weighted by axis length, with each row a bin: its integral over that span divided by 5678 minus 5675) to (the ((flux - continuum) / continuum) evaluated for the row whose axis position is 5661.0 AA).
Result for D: 1.4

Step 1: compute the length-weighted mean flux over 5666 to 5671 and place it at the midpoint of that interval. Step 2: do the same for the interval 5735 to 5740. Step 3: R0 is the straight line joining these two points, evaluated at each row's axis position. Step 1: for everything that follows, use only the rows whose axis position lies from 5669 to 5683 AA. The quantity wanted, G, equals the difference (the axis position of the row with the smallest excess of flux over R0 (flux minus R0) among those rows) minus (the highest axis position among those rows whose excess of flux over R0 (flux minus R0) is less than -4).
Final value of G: 0.0 AA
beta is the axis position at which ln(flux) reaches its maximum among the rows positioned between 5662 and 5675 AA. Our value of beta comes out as 5674.5 AA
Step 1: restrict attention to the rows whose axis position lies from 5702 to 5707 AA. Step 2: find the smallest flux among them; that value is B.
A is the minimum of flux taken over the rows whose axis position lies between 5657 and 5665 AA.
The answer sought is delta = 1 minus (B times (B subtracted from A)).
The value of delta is -1972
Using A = 152.3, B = 138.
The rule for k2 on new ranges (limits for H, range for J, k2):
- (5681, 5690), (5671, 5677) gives 180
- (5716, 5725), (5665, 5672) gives 186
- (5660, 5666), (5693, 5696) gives 192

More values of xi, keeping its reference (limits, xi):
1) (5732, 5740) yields 0.026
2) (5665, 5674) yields -0.014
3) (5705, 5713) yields -0.074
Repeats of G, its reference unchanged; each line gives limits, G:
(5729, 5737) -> -1.5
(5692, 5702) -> 0.0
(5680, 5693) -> -7.5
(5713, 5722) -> -7.5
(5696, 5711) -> -3.0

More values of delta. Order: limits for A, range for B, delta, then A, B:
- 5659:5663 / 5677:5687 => -5074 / 158.4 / 113.8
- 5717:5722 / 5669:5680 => -905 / 152.3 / 146.1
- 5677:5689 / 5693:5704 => 5191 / 113.8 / 148.7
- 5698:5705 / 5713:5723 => 831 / 145.4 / 150.9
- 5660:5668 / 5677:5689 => -4642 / 154.6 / 113.8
